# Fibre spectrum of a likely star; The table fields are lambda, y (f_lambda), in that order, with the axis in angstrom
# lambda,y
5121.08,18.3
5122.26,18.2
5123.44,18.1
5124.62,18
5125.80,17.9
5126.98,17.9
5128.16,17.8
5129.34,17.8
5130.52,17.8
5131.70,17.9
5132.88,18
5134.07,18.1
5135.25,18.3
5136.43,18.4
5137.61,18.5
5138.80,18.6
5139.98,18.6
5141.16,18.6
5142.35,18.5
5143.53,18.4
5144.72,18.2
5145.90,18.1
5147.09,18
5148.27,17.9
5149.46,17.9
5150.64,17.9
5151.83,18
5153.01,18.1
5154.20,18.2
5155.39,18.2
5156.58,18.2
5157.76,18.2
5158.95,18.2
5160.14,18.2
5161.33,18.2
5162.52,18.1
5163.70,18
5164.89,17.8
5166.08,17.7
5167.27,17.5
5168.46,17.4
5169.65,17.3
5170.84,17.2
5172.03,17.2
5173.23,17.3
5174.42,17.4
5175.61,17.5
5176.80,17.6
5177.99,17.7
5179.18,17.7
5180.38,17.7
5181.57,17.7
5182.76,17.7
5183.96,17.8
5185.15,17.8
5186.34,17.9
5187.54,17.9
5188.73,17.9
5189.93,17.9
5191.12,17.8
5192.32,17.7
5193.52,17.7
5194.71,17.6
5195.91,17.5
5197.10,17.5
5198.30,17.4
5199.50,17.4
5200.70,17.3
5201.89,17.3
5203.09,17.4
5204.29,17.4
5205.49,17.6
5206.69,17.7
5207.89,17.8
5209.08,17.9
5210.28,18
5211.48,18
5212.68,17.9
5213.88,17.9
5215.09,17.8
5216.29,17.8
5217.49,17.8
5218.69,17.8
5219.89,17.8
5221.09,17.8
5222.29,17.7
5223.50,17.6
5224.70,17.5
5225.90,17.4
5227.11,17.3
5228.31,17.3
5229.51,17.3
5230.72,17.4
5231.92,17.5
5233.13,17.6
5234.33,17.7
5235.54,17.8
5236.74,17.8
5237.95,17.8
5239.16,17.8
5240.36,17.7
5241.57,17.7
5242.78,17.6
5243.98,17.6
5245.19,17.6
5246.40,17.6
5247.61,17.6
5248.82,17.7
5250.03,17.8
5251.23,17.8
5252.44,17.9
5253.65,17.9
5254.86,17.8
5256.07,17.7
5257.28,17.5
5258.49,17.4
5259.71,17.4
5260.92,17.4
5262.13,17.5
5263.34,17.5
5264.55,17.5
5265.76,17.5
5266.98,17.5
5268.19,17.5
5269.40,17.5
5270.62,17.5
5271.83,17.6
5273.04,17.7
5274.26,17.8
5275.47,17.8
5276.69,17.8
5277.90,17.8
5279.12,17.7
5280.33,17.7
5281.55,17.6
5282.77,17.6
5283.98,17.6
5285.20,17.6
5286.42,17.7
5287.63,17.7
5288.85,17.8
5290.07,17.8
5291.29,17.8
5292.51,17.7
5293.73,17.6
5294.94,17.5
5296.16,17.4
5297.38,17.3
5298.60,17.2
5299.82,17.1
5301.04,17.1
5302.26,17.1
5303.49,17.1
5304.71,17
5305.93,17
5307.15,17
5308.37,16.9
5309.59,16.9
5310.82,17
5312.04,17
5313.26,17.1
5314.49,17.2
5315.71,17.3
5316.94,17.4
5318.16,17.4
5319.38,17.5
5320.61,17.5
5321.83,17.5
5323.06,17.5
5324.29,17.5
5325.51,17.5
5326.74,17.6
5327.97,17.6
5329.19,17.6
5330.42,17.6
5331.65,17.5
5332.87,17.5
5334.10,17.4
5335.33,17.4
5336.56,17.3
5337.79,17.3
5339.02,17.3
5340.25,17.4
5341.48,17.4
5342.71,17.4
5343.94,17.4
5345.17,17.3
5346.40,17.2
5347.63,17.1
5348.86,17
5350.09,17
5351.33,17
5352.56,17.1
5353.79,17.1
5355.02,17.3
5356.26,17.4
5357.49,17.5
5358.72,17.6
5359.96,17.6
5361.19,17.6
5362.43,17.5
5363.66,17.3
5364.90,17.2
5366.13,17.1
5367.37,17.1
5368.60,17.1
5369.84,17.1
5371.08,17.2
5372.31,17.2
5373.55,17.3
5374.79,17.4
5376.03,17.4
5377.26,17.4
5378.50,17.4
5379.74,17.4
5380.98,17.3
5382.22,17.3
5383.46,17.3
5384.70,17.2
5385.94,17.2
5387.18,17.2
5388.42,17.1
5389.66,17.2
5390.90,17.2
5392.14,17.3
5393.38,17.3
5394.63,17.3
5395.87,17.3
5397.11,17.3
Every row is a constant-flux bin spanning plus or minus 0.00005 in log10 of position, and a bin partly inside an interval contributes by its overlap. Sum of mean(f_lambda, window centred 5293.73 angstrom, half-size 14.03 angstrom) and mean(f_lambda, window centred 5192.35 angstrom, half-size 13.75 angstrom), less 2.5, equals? 32.6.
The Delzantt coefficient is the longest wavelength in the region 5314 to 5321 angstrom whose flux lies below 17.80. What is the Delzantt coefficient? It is 5320.61 angstrom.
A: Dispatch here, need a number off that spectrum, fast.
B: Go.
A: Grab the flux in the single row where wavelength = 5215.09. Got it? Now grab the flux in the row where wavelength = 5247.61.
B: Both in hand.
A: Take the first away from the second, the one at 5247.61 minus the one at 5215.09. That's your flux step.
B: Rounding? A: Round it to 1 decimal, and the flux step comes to -0.2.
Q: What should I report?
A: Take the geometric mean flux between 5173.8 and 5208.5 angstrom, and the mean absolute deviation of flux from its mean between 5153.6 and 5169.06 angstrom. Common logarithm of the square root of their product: 0.31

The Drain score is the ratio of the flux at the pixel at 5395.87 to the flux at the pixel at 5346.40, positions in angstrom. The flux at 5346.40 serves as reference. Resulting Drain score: 1.01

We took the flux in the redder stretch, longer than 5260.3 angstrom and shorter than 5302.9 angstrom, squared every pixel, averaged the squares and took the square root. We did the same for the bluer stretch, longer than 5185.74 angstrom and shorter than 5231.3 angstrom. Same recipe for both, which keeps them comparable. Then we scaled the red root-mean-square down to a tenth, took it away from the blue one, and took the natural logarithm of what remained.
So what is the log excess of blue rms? 2.77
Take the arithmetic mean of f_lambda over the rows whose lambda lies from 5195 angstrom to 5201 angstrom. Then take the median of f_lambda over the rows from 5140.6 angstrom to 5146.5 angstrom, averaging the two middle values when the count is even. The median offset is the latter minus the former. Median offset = 1.0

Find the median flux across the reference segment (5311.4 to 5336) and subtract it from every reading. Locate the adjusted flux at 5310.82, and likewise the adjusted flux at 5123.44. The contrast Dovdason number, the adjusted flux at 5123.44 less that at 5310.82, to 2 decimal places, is 1.10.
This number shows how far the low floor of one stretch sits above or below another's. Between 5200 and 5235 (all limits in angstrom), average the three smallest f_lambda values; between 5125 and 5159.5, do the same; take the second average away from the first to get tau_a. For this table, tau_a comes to -0.50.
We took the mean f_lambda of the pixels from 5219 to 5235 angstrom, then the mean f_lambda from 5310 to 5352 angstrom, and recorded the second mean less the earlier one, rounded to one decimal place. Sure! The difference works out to -0.2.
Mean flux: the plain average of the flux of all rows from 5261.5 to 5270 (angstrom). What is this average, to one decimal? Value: 17.5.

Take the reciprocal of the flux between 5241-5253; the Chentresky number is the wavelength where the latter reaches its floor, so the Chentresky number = 5252.44 angstrom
